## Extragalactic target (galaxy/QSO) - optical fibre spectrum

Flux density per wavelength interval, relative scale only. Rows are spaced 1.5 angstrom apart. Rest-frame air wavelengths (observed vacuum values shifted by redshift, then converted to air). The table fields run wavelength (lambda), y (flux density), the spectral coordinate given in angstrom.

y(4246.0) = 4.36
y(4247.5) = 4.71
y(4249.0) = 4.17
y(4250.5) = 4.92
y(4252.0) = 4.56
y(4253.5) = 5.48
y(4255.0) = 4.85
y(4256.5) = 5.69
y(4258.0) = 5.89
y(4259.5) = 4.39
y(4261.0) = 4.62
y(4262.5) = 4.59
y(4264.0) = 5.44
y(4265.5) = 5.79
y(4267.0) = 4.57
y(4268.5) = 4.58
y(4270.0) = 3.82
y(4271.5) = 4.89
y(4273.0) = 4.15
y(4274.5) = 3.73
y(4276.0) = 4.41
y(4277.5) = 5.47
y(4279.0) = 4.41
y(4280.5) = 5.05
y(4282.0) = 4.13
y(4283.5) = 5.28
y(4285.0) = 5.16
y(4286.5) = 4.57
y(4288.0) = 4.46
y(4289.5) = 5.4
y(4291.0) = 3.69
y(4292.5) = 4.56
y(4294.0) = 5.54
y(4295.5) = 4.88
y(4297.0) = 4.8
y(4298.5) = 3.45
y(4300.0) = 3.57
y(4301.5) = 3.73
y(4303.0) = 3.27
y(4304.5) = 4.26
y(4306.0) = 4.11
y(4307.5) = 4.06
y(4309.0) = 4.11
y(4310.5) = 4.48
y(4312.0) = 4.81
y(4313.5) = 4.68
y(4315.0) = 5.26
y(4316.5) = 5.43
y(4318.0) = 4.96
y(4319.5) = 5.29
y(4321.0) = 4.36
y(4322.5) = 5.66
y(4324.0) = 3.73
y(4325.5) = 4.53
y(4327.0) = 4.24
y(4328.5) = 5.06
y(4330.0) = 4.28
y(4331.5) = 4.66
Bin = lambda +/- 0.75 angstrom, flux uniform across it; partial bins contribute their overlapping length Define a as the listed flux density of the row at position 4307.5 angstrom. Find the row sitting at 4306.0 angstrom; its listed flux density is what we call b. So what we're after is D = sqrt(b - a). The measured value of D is 0.2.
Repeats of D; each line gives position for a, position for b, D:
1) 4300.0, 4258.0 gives 1.5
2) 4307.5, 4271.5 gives 0.9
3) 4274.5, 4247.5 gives 1.0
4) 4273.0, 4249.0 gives 0.1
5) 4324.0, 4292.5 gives 0.9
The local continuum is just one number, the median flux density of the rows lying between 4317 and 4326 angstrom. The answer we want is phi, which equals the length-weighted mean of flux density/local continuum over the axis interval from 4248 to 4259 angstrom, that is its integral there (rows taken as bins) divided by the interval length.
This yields 1.07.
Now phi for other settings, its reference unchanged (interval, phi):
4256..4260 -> 1.13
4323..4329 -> 0.93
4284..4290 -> 1.03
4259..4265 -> 1.02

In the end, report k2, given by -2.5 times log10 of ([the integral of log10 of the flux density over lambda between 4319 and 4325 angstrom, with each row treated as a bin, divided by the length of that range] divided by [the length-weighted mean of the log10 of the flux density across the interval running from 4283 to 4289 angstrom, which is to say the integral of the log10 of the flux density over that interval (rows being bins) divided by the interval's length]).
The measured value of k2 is 0.03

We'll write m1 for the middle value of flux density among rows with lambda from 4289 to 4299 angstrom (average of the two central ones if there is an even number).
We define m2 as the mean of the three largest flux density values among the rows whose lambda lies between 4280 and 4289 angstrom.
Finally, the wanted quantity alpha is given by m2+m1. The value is 10.0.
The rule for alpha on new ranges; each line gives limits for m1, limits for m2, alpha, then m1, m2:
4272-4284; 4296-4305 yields 8.7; 4.4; 4.3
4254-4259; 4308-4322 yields 11.0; 5.7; 5.3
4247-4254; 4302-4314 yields 9.4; 4.7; 4.7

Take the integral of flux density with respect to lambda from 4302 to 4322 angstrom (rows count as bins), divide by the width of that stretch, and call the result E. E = 4.55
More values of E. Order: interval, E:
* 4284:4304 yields 4.40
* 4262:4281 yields 4.68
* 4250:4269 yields 5.04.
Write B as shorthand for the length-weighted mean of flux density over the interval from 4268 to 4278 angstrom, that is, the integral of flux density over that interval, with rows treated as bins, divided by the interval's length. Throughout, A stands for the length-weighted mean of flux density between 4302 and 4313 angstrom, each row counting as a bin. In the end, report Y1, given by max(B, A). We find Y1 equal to 4.41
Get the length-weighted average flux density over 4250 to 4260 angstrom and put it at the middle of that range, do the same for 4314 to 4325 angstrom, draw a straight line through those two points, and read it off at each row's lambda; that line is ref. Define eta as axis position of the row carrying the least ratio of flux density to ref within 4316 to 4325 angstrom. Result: 4324.0 angstrom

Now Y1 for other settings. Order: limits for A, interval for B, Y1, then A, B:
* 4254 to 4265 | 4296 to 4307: 5.09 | 5.1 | 3.9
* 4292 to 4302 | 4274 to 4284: 4.65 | 4.4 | 4.6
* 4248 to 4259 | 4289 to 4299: 5.06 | 5.1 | 4.6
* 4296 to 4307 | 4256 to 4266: 5.17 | 3.9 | 5.2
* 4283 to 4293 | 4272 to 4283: 4.72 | 4.7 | 4.5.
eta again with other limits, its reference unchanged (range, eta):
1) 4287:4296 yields 4291.0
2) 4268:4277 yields 4274.5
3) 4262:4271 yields 4270.0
